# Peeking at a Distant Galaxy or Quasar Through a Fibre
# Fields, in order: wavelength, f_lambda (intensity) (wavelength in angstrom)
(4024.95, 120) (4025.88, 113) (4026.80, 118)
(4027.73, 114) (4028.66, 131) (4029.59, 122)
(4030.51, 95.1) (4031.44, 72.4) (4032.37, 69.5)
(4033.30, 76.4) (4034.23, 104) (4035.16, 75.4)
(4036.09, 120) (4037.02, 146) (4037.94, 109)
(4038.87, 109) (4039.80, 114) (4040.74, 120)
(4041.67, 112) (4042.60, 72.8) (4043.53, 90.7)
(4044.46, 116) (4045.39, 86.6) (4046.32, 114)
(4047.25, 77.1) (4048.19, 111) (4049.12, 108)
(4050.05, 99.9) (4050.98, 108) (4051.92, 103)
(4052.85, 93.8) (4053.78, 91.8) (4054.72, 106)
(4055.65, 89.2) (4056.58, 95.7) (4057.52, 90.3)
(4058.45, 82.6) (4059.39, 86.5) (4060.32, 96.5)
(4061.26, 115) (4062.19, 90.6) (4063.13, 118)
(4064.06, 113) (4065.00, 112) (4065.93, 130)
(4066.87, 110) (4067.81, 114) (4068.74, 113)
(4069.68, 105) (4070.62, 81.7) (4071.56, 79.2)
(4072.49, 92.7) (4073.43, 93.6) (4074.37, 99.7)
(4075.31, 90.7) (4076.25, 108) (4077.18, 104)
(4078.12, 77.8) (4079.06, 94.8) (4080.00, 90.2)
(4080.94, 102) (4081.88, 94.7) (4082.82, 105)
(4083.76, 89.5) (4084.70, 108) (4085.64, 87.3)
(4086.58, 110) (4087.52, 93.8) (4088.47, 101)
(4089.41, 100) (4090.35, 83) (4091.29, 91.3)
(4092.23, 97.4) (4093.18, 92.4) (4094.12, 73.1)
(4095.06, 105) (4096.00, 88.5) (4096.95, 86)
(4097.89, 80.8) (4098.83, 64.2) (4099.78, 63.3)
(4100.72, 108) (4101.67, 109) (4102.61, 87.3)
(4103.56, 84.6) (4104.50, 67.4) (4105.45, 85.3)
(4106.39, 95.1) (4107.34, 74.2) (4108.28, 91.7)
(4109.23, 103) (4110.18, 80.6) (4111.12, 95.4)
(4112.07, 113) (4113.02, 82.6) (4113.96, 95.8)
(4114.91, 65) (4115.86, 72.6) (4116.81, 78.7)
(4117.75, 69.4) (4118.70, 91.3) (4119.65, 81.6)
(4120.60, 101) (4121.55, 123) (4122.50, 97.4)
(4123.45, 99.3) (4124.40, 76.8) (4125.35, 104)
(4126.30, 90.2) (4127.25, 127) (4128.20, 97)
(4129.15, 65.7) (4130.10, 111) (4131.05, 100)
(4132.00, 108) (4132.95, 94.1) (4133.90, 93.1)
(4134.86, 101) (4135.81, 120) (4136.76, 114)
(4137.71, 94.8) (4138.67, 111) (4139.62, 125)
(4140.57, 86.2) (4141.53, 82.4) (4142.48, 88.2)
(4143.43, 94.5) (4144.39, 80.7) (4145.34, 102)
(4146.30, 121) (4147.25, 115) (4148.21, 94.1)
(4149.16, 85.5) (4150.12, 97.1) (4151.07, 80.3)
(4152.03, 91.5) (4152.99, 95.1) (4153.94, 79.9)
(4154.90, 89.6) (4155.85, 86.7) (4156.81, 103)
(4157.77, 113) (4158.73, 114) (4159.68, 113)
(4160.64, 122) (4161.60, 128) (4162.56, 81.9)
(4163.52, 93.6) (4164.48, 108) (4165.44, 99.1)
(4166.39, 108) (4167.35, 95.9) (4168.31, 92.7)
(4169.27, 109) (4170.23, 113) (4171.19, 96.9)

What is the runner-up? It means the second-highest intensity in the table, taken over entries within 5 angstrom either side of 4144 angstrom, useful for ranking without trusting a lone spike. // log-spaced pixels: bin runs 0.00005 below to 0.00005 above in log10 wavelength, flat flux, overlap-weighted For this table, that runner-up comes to 121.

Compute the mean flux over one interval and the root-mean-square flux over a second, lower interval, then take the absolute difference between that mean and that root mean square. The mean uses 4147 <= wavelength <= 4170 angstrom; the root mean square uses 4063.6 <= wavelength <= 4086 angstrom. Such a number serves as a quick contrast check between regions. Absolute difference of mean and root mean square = 0.8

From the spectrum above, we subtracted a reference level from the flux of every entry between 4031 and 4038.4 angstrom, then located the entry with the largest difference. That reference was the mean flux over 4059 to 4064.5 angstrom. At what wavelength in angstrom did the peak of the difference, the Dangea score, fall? 4037.02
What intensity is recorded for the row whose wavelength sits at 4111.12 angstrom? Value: 95.4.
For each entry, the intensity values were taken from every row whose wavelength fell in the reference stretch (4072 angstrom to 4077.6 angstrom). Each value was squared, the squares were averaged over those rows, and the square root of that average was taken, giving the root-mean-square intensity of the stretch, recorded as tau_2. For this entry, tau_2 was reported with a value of 98.3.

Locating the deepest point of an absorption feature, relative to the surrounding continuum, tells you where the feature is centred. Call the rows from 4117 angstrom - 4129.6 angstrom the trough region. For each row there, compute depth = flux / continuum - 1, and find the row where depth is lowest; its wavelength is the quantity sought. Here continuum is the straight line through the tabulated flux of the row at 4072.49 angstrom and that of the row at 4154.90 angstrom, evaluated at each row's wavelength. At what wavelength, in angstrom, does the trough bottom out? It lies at 4129.15 angstrom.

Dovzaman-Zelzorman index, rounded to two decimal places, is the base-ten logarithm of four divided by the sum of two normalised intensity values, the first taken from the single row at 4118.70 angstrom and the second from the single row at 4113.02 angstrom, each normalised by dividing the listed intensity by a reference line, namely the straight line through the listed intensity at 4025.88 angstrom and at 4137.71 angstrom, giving 0.35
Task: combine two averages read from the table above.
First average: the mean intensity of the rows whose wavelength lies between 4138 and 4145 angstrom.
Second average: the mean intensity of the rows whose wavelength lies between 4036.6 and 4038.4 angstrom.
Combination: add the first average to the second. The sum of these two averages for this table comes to 223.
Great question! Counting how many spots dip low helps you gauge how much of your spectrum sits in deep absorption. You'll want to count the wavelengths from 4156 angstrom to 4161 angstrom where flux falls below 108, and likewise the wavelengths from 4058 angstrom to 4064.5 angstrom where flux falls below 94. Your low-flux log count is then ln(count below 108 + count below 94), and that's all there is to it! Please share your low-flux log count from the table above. 1.4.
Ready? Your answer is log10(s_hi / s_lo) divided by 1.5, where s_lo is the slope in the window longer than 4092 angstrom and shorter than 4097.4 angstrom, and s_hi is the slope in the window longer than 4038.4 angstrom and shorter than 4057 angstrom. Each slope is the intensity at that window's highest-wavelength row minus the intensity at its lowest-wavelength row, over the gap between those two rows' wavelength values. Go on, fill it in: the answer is -0.34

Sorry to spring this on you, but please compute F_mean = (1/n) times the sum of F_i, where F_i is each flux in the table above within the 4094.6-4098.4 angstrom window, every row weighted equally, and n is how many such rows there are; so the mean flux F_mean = 90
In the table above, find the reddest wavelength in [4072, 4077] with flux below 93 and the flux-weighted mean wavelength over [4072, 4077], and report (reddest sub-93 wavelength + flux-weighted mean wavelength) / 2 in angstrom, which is 4074.9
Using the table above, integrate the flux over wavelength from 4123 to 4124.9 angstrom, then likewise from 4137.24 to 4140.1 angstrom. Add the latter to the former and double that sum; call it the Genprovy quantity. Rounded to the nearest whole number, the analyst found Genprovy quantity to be 965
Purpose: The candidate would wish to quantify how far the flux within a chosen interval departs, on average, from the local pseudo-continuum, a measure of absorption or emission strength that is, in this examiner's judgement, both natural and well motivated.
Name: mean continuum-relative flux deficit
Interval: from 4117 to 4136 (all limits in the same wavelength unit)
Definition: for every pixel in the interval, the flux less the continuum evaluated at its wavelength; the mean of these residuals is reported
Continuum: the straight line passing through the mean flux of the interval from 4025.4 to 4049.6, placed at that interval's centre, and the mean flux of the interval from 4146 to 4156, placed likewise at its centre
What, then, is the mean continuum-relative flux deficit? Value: 1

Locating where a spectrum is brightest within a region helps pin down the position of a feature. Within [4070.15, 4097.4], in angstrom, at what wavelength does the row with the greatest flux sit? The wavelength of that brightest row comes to 4086.58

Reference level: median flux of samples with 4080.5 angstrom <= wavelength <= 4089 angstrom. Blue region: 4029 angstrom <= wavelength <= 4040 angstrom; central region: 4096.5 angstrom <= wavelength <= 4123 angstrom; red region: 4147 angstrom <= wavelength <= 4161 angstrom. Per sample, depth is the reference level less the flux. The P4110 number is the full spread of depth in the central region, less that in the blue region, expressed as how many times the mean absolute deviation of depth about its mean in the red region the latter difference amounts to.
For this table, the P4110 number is -1.4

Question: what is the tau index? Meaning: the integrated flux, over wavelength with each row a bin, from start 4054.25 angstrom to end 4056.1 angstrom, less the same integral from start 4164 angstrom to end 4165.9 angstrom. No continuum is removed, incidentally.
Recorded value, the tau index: -16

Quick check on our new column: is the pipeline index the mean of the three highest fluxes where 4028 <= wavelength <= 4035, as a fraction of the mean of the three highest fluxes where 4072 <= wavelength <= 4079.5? 1.15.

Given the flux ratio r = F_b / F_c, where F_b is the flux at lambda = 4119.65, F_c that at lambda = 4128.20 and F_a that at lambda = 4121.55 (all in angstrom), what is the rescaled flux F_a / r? 146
